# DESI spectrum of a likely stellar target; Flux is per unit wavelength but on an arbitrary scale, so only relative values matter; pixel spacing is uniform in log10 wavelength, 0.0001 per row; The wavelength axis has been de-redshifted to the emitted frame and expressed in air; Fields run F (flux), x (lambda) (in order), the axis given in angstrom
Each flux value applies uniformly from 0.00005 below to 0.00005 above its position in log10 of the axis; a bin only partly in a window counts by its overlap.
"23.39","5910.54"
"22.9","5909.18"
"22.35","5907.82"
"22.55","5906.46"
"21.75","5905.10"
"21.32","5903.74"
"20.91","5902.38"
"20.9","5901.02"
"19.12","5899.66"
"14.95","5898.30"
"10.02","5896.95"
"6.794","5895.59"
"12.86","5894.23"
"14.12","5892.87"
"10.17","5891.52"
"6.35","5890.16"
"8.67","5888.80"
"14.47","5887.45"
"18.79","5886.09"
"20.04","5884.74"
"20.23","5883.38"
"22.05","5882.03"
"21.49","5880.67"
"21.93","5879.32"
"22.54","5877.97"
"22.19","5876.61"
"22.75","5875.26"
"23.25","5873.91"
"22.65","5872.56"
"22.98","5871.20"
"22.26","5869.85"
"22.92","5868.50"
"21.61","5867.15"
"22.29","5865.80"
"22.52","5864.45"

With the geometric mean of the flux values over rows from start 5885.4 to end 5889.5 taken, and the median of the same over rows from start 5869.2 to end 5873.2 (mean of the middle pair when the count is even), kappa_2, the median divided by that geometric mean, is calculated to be 1.7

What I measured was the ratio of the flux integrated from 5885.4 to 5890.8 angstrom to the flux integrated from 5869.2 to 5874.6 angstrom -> 0.53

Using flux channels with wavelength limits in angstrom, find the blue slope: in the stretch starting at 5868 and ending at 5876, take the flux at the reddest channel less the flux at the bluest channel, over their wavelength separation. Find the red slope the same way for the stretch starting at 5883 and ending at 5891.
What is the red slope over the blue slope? 81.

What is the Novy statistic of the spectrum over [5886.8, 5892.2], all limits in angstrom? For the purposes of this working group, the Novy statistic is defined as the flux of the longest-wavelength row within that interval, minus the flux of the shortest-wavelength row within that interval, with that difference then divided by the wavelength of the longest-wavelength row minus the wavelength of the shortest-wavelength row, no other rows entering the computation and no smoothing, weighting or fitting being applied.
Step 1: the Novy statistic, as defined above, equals -1.1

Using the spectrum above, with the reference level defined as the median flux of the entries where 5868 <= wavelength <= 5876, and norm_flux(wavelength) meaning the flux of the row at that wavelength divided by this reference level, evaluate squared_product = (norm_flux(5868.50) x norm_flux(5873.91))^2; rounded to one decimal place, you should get 1.0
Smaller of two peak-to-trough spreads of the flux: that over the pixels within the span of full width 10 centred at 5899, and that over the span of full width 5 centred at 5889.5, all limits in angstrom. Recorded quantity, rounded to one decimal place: 8.1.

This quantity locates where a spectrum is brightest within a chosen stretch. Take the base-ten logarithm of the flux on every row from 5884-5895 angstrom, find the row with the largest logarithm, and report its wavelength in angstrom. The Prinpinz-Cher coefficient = 5884.74 angstrom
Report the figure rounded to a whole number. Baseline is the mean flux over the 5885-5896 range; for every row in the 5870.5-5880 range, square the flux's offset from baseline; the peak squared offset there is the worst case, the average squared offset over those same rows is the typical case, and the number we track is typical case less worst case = -14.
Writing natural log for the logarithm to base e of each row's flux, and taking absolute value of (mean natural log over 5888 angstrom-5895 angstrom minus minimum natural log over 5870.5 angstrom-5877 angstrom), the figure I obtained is 0.79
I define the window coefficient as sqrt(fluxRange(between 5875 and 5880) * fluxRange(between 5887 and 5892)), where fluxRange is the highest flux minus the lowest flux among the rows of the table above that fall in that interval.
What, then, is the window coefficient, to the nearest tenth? 2.6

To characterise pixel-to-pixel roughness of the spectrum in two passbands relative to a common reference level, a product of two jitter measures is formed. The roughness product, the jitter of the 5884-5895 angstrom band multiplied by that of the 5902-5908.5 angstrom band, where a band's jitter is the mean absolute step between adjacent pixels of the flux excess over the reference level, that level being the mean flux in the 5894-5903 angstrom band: 1.49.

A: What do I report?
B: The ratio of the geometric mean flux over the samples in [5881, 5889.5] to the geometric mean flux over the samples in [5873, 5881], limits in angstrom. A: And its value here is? 0.74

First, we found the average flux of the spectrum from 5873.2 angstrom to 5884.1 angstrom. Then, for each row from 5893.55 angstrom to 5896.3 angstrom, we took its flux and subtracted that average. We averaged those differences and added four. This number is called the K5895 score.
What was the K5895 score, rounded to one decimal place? -8.2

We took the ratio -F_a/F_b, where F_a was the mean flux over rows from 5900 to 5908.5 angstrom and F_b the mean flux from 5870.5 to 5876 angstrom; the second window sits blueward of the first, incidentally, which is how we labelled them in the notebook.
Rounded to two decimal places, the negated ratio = -0.94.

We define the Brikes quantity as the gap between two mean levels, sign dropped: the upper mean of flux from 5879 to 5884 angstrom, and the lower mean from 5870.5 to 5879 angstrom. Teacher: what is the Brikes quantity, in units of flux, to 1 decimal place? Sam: 1.3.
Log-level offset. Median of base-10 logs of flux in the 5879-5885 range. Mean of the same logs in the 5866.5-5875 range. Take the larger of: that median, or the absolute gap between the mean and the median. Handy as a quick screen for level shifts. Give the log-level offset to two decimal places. 1.33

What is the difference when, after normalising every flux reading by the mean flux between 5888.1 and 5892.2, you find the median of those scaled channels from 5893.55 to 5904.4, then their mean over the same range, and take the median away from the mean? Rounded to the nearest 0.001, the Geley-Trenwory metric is -0.140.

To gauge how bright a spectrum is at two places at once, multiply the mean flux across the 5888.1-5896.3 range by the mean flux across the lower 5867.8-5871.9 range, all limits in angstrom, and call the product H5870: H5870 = 223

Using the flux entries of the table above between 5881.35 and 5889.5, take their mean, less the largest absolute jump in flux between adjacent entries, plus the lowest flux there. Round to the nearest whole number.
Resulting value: 20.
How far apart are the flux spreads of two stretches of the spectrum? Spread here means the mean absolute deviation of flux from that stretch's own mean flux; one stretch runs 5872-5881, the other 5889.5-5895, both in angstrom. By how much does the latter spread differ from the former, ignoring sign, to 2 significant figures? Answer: 2.2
